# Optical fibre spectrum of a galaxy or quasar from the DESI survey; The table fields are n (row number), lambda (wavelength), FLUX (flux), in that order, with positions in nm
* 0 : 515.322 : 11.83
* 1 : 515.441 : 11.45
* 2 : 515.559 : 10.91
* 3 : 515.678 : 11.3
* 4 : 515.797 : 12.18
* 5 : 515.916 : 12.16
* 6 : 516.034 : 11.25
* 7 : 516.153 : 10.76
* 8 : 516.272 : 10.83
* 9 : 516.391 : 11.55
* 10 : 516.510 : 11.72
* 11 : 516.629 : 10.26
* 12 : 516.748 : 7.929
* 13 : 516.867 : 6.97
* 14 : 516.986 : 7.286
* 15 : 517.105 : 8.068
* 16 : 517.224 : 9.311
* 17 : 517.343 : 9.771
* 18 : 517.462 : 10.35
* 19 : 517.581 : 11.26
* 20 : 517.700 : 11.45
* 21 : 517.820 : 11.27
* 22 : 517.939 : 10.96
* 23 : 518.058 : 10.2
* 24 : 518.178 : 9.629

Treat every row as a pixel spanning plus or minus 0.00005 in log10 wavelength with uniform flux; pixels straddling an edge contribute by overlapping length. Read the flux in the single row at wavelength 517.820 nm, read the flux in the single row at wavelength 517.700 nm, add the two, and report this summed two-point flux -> 22.7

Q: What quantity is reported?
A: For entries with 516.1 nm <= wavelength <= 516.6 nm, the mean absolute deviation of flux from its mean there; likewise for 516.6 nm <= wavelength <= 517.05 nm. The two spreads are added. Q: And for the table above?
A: 1.49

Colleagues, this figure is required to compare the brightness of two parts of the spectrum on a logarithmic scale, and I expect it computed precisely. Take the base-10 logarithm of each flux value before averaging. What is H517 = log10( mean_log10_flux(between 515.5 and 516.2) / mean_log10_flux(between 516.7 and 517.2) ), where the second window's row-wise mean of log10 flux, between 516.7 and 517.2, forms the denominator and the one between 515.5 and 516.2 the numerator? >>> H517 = 0.08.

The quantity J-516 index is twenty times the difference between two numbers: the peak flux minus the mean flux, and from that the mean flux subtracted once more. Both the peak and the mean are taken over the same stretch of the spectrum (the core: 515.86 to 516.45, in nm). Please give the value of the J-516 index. -209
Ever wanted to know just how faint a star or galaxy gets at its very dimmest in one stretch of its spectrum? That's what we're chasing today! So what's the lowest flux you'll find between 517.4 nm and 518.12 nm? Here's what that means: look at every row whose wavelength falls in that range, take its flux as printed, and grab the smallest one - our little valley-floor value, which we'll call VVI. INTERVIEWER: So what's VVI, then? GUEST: 10.2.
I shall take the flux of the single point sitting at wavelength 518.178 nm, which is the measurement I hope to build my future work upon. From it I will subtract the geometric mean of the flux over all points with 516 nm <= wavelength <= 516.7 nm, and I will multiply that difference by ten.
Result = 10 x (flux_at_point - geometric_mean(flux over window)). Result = -14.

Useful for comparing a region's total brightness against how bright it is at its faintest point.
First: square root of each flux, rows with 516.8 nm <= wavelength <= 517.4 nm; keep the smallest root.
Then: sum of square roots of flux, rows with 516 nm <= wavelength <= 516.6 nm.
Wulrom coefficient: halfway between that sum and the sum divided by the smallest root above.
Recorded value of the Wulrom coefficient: 11.5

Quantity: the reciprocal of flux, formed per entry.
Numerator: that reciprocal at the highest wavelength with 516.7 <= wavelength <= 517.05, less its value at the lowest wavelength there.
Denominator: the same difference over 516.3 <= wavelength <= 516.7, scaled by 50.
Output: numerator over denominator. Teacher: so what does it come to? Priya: 0.020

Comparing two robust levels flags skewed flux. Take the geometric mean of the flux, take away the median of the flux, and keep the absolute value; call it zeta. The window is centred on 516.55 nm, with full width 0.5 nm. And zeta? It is 0.66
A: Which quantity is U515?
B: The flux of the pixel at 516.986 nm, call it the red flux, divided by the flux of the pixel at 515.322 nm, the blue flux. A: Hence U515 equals 0.62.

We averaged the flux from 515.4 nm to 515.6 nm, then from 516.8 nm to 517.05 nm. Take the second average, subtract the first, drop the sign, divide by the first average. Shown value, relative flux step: 0.36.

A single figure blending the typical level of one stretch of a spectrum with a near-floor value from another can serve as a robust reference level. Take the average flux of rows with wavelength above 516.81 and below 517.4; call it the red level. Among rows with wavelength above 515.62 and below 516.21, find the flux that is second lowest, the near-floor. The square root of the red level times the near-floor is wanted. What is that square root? 9.7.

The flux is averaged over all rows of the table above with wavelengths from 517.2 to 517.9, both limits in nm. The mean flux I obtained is 10.6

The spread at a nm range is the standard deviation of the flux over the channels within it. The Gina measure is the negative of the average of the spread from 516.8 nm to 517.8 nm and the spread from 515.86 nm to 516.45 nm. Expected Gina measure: -1.1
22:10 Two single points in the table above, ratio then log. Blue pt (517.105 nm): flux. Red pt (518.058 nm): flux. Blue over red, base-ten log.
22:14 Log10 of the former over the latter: -0.10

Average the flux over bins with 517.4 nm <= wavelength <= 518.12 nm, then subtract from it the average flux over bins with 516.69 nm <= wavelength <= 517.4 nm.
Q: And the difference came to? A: 2.7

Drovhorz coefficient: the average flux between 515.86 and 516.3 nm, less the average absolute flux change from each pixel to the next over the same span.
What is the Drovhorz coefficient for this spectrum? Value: 10.8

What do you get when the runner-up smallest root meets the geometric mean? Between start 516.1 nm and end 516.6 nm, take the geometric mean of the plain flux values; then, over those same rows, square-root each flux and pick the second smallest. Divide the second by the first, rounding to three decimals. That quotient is 0.294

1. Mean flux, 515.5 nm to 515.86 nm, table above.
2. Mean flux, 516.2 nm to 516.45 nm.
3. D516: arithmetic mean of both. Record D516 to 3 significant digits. 11.3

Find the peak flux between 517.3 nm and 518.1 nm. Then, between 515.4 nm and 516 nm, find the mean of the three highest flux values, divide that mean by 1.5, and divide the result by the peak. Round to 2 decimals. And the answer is 0.69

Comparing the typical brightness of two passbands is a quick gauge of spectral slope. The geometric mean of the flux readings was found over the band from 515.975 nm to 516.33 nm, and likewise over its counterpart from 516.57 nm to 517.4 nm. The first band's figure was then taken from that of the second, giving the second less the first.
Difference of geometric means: -3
